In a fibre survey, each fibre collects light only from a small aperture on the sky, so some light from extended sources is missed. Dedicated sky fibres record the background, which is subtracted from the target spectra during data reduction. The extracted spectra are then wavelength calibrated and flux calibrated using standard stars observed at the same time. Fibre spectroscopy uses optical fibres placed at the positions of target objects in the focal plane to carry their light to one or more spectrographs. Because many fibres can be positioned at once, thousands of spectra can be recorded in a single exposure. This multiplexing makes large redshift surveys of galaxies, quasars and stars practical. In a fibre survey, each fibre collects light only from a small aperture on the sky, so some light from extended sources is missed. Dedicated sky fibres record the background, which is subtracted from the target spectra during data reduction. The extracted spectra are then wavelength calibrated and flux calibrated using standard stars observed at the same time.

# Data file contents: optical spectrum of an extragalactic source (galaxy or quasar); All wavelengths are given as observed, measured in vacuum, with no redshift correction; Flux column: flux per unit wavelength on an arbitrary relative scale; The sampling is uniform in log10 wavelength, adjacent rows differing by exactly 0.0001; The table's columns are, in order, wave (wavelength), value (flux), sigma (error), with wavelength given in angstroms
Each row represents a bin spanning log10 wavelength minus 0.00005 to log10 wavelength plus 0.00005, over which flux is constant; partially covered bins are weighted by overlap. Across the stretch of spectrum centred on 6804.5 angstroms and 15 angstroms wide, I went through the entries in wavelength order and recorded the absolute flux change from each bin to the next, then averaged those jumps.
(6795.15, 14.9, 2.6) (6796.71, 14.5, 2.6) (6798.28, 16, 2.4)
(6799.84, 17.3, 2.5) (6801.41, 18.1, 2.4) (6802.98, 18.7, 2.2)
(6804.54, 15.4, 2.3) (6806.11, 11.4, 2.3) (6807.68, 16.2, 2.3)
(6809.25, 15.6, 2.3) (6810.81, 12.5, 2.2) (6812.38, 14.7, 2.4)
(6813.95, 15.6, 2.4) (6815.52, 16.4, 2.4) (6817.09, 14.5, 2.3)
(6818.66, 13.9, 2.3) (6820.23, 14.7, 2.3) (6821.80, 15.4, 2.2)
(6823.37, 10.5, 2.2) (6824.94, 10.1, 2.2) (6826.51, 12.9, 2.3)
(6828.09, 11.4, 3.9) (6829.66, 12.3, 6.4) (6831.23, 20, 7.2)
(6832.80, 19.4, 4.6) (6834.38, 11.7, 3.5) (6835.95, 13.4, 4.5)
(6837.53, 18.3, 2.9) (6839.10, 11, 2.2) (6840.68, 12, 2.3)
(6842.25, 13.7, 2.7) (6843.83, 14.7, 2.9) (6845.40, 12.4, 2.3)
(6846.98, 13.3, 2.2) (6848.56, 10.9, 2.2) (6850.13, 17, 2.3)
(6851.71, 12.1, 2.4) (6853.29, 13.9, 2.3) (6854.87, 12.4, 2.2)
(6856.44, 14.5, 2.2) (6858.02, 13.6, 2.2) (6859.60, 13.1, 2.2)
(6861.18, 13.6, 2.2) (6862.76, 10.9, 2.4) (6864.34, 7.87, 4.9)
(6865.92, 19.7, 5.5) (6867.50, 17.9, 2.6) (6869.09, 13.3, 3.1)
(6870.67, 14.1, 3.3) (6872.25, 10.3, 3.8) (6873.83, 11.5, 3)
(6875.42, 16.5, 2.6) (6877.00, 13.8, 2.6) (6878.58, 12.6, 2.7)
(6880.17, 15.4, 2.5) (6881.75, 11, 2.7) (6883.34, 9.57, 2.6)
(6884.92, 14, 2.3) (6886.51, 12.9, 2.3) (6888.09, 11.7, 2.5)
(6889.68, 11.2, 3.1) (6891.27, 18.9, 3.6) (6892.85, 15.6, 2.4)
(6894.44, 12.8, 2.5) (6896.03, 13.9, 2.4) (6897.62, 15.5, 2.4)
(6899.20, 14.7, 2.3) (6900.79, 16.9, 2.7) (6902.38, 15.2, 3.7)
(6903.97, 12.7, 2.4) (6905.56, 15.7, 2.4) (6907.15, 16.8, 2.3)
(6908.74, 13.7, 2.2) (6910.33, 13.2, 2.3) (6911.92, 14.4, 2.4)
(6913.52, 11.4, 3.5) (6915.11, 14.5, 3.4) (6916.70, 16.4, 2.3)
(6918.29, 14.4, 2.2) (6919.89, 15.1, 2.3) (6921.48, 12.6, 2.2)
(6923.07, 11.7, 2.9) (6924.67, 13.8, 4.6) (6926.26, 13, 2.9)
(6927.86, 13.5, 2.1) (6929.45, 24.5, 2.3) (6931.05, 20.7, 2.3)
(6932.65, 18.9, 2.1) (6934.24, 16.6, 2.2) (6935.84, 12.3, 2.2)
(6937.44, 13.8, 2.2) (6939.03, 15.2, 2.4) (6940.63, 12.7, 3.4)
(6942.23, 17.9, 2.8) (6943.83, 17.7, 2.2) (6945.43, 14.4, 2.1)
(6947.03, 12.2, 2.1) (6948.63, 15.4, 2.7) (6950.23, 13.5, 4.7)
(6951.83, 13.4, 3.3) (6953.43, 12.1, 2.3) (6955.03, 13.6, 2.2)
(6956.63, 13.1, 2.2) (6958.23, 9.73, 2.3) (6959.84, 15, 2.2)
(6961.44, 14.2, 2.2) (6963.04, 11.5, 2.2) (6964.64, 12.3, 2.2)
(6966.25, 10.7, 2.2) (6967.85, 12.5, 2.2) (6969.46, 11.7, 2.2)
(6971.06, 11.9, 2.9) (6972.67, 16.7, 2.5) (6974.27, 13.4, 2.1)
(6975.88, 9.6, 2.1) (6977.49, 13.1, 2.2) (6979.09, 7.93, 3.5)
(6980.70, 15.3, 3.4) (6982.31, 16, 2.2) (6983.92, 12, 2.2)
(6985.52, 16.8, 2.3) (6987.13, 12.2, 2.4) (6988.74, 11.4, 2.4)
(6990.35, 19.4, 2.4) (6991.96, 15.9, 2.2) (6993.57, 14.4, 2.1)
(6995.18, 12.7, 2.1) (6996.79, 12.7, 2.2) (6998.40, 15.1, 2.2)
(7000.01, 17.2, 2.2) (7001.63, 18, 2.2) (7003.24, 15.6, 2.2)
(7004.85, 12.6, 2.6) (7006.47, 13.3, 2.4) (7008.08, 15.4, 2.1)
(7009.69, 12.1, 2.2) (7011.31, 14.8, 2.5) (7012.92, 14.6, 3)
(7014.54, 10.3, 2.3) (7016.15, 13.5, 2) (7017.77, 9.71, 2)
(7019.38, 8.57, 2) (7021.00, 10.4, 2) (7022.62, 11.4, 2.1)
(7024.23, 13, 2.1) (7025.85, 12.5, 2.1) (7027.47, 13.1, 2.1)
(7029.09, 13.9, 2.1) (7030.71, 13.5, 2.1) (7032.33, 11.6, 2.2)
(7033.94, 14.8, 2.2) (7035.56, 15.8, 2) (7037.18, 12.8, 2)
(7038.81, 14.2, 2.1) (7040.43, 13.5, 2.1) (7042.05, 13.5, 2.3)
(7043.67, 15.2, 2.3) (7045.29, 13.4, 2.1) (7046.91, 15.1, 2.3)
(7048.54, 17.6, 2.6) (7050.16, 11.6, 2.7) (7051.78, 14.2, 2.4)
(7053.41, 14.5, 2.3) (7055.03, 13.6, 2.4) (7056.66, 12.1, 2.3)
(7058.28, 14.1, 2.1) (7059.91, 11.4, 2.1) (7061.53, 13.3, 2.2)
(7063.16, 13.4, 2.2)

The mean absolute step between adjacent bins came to 2.3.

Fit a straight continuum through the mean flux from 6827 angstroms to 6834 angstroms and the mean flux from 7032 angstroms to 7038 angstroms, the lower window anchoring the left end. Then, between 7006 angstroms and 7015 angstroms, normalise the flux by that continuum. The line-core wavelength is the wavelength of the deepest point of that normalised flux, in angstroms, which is 7014.54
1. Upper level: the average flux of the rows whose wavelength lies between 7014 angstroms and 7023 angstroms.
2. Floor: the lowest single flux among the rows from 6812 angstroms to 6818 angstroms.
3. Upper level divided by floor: 0.73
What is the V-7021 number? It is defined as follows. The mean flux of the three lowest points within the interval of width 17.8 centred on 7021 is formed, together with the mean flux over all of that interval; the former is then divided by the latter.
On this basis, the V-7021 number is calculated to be 0.80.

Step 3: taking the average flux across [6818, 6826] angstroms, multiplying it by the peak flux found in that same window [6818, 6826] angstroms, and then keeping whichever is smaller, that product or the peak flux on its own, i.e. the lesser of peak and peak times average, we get 15.4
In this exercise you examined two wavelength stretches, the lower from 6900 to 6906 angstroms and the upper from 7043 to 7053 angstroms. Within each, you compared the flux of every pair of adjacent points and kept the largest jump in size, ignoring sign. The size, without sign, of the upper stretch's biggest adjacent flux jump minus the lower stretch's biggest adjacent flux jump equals 3.0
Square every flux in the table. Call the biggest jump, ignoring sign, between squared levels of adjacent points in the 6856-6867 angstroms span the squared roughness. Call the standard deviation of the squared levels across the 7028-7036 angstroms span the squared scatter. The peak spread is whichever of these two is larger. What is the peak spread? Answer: 326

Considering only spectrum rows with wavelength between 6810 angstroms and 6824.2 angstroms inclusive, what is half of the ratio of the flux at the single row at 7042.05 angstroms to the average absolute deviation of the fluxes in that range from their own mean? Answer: 5.2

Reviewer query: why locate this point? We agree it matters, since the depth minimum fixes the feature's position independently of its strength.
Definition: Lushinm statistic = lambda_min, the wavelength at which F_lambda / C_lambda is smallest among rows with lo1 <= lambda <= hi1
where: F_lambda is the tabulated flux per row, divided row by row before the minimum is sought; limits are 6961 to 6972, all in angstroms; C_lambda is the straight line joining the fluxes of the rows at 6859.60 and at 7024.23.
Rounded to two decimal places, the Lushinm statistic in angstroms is 6966.25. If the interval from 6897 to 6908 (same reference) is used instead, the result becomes 6903.97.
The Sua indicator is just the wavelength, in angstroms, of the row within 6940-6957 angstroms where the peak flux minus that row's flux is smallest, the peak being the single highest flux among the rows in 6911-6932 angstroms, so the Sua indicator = 6942.23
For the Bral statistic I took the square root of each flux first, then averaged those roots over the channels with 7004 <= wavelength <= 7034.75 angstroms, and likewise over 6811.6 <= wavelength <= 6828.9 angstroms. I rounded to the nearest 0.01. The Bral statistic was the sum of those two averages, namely 7.22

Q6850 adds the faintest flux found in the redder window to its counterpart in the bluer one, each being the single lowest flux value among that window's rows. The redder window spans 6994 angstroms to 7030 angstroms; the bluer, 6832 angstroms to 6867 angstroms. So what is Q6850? 16.4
